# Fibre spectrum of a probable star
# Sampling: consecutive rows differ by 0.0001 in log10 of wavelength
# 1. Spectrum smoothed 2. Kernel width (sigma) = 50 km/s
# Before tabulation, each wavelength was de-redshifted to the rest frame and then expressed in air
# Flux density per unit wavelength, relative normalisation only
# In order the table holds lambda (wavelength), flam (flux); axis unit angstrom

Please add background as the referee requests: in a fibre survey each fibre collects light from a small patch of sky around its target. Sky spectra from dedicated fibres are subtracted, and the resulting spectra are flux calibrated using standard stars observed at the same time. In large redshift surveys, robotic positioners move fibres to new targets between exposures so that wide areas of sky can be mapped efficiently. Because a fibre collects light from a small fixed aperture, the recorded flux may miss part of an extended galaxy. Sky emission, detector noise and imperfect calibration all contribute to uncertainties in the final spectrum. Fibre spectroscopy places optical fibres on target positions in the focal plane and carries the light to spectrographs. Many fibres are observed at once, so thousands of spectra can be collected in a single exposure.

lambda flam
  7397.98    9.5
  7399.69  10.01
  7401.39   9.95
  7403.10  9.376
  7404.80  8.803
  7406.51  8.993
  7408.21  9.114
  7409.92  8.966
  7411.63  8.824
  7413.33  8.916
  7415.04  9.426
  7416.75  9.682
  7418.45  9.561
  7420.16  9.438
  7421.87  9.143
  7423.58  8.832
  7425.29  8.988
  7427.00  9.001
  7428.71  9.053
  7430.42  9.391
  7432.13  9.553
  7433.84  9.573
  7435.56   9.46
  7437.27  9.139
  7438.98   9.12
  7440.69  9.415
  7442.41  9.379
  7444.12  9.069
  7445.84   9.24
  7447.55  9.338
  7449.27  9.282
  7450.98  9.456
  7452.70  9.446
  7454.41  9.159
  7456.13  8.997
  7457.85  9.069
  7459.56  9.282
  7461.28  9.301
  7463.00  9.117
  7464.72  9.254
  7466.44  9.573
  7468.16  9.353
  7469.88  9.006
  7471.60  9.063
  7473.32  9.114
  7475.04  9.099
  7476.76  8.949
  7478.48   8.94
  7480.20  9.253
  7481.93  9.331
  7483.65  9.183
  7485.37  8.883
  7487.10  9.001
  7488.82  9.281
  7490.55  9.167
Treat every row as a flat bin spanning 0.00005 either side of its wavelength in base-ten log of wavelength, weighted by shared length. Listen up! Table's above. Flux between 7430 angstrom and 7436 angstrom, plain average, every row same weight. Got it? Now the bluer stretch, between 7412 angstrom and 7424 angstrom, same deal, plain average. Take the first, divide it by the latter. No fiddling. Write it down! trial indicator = 1.02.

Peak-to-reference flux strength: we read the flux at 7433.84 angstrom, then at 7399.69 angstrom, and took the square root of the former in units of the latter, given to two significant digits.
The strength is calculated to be 0.98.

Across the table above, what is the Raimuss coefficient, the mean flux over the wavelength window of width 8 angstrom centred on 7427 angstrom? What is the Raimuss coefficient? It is 9.05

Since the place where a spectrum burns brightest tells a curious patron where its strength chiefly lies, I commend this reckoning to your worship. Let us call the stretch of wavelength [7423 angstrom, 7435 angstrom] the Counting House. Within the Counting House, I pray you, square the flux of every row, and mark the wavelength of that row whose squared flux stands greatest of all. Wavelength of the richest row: 7433.84 angstrom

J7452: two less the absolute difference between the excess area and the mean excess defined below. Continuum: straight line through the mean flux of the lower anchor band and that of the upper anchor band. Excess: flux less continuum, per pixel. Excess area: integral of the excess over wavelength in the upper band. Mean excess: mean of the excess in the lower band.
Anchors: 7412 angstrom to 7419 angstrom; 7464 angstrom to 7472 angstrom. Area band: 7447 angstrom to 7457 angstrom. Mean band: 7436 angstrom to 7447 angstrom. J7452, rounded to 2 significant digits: 1.9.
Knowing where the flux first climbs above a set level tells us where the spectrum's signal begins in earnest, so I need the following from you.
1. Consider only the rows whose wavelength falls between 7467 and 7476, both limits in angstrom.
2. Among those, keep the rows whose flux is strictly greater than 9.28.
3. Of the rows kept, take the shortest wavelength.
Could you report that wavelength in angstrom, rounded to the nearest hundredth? 7468.16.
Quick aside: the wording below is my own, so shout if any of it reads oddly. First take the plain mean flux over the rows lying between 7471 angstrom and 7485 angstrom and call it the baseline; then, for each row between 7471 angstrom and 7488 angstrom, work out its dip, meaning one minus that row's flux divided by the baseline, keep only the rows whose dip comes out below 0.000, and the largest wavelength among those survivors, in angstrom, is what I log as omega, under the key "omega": 7483.65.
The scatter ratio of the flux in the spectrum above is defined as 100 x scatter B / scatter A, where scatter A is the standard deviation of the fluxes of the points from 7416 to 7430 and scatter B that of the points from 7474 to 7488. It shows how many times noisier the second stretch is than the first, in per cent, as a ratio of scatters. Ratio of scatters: 53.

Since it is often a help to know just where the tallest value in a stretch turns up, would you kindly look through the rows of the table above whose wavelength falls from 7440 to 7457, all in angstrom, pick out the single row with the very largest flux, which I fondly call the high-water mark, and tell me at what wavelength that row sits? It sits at 7450.98 angstrom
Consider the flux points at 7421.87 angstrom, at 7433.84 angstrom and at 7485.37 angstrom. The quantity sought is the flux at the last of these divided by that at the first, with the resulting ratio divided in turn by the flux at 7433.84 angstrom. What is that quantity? 0.101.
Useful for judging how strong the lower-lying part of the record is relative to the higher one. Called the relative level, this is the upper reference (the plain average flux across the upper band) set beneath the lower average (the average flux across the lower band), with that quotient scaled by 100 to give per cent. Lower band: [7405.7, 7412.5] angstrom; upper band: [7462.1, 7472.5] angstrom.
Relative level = 97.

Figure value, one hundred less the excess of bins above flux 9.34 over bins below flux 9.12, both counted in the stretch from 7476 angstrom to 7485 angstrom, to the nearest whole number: 102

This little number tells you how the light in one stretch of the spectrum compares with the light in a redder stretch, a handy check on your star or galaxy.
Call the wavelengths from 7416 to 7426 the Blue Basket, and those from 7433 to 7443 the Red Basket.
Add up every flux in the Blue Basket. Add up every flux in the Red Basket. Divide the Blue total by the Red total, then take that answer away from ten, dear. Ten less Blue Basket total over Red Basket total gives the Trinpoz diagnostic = 9.01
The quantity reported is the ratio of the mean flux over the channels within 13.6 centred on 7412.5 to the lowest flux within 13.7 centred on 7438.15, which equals 1.01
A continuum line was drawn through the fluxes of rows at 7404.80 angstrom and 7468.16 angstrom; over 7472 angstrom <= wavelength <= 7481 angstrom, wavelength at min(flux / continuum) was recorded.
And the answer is 7478.48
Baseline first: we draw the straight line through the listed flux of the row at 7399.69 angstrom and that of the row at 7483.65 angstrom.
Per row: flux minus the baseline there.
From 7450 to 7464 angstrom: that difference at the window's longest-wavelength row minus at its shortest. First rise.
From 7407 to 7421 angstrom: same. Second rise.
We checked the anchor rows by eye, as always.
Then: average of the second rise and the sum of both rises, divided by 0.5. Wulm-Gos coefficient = 0.7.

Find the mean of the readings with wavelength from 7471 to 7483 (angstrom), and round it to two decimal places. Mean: 9.11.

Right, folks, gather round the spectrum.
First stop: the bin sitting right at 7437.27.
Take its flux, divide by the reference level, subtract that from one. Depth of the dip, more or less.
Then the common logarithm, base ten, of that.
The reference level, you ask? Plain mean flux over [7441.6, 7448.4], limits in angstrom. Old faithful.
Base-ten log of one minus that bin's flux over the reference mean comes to -1.9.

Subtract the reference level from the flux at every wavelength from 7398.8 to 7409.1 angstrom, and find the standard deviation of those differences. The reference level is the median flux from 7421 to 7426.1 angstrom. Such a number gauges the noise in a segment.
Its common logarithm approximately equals -0.3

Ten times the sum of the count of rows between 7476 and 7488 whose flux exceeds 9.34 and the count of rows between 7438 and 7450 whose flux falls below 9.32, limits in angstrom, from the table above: 40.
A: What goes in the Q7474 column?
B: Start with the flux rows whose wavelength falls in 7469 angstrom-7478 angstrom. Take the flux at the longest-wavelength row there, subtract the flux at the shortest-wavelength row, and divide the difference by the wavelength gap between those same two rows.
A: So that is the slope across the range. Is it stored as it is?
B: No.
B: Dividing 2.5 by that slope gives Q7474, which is -302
